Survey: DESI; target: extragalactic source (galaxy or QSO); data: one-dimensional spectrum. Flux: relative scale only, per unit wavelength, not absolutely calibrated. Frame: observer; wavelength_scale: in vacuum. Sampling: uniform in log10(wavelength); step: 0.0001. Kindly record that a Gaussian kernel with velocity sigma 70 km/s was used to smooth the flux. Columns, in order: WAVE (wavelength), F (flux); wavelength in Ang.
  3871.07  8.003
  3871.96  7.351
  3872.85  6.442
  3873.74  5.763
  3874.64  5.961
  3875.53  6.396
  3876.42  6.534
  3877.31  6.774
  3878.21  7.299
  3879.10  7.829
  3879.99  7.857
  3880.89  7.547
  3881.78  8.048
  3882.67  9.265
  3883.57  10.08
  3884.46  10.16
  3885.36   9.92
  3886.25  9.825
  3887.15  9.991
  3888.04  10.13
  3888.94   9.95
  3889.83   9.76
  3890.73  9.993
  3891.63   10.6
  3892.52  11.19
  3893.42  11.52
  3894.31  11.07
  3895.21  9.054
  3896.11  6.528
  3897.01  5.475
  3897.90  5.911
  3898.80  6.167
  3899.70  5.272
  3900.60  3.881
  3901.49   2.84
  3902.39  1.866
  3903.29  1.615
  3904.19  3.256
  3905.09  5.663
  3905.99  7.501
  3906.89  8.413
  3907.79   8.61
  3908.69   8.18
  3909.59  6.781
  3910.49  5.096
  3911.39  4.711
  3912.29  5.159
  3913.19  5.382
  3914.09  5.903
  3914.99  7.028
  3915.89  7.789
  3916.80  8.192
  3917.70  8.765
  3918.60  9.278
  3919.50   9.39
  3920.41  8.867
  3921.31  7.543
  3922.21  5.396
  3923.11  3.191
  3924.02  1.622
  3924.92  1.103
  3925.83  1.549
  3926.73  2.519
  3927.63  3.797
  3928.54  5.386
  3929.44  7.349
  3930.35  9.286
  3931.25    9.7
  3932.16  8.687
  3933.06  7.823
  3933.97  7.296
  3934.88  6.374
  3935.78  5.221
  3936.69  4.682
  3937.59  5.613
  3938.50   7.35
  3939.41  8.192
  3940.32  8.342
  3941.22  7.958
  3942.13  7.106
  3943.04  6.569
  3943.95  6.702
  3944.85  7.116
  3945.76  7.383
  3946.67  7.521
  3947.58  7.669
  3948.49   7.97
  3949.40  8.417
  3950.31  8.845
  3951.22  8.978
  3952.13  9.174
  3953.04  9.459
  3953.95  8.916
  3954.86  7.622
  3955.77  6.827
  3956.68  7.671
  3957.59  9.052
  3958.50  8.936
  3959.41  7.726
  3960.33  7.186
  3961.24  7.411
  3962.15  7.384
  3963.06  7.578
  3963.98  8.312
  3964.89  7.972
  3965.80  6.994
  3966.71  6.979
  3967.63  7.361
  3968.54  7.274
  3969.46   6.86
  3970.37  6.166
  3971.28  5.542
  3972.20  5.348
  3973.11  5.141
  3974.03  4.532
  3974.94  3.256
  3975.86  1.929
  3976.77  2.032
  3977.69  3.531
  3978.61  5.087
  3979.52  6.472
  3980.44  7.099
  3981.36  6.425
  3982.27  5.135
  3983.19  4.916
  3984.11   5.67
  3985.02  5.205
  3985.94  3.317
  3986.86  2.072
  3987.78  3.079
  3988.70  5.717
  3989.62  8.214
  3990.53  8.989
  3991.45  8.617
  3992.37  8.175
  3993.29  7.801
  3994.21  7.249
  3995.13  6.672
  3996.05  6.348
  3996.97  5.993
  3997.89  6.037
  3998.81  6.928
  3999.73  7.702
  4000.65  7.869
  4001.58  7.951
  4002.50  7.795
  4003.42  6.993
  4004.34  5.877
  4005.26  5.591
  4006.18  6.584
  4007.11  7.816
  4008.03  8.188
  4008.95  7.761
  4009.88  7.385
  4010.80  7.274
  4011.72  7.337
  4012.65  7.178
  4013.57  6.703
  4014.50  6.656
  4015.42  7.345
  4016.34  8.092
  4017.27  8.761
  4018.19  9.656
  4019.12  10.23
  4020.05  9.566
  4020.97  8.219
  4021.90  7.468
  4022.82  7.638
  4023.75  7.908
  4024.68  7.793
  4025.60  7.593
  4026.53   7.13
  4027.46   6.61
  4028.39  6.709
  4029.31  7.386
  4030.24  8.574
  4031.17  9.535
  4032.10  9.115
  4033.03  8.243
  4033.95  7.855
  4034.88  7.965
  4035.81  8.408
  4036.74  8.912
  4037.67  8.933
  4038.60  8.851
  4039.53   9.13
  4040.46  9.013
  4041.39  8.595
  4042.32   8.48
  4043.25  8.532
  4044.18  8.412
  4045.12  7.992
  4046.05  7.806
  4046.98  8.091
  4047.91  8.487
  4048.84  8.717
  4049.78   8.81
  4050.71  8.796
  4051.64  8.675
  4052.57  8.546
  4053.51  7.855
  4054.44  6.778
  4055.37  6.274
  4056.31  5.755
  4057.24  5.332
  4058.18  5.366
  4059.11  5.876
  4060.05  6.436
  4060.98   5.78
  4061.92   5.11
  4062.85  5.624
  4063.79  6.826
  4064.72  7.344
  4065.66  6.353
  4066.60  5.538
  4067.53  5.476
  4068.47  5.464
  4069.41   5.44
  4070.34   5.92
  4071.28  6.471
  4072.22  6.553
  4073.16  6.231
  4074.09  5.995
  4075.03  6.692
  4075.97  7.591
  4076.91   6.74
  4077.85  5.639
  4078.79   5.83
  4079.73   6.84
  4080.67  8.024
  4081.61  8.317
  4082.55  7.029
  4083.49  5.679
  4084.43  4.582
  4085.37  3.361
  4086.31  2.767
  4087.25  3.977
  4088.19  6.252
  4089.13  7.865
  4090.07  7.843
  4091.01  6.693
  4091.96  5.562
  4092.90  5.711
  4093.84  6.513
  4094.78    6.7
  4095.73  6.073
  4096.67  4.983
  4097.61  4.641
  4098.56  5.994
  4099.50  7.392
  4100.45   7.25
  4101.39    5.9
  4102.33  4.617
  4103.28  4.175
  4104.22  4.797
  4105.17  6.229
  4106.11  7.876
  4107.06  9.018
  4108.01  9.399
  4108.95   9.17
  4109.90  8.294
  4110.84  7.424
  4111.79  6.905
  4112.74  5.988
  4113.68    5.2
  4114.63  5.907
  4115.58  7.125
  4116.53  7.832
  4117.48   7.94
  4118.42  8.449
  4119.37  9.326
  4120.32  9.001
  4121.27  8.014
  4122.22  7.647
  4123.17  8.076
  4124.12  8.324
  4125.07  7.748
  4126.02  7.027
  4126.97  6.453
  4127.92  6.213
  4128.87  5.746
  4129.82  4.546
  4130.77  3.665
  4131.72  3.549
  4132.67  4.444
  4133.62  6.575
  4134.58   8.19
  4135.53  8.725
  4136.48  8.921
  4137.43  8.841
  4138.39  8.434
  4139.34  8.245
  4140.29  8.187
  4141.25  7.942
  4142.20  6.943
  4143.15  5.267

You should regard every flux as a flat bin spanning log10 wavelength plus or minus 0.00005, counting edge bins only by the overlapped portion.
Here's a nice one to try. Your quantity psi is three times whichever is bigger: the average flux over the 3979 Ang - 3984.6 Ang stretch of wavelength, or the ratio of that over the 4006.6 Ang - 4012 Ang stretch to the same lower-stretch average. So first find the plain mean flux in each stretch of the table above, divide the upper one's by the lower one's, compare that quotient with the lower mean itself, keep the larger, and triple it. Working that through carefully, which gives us 18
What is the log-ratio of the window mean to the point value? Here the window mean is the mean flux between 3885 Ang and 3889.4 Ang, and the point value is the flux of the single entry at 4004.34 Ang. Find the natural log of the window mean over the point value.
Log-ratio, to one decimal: 0.5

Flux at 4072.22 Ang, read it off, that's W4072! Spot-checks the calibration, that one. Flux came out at 6.553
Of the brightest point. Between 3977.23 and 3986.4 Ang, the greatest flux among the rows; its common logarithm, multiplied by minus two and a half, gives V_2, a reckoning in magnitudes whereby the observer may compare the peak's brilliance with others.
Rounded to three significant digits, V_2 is -2.13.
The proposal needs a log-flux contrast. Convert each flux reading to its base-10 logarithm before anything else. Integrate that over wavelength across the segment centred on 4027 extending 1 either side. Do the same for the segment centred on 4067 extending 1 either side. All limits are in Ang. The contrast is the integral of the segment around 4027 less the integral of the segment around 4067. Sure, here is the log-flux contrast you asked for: 0.2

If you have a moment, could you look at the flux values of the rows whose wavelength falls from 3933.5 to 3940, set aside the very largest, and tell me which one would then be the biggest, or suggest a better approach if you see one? 7.35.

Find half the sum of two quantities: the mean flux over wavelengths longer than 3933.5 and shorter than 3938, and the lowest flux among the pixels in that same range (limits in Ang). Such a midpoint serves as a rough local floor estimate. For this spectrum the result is 5.3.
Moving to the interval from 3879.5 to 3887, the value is 8.3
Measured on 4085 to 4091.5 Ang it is 4.2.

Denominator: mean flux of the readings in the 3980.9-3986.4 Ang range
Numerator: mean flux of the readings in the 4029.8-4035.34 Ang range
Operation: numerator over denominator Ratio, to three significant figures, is 1.67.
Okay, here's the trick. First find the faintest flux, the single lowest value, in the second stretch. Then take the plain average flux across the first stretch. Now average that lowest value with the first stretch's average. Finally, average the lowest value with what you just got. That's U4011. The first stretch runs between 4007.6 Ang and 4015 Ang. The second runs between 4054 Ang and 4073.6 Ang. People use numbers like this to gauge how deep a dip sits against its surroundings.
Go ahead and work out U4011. 5.7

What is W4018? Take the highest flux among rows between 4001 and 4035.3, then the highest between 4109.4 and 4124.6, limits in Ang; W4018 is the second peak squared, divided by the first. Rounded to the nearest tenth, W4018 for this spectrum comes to 8.5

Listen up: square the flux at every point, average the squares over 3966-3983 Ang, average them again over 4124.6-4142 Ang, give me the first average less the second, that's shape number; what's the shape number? -19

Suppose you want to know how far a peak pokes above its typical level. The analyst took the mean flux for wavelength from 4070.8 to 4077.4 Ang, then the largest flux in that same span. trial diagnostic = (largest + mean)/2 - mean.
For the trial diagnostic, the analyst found 0.49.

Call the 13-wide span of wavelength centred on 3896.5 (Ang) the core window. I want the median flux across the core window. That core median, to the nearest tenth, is 6.3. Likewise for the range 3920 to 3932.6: 5.4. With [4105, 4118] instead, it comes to 7.6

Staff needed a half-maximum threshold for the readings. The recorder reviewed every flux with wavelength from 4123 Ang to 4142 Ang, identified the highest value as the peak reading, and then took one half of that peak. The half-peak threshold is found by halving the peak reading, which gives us 4.5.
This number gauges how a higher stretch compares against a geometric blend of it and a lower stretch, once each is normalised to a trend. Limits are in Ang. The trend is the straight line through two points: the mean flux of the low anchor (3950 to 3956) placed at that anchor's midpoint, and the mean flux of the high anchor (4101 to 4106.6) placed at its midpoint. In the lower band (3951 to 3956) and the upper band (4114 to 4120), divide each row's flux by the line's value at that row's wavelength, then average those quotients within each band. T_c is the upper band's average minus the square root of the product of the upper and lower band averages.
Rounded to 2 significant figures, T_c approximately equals 0.25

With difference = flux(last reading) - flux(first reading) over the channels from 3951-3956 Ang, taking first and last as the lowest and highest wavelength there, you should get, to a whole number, -2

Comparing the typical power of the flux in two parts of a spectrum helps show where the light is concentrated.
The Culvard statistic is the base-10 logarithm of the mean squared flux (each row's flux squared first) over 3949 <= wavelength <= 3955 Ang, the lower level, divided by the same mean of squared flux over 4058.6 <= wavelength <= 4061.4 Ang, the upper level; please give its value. 0.3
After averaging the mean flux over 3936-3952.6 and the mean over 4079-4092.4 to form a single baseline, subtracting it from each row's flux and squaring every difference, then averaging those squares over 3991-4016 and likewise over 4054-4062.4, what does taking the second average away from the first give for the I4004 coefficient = -0.4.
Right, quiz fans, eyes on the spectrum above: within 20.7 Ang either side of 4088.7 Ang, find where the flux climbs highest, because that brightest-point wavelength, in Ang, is 4108.01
